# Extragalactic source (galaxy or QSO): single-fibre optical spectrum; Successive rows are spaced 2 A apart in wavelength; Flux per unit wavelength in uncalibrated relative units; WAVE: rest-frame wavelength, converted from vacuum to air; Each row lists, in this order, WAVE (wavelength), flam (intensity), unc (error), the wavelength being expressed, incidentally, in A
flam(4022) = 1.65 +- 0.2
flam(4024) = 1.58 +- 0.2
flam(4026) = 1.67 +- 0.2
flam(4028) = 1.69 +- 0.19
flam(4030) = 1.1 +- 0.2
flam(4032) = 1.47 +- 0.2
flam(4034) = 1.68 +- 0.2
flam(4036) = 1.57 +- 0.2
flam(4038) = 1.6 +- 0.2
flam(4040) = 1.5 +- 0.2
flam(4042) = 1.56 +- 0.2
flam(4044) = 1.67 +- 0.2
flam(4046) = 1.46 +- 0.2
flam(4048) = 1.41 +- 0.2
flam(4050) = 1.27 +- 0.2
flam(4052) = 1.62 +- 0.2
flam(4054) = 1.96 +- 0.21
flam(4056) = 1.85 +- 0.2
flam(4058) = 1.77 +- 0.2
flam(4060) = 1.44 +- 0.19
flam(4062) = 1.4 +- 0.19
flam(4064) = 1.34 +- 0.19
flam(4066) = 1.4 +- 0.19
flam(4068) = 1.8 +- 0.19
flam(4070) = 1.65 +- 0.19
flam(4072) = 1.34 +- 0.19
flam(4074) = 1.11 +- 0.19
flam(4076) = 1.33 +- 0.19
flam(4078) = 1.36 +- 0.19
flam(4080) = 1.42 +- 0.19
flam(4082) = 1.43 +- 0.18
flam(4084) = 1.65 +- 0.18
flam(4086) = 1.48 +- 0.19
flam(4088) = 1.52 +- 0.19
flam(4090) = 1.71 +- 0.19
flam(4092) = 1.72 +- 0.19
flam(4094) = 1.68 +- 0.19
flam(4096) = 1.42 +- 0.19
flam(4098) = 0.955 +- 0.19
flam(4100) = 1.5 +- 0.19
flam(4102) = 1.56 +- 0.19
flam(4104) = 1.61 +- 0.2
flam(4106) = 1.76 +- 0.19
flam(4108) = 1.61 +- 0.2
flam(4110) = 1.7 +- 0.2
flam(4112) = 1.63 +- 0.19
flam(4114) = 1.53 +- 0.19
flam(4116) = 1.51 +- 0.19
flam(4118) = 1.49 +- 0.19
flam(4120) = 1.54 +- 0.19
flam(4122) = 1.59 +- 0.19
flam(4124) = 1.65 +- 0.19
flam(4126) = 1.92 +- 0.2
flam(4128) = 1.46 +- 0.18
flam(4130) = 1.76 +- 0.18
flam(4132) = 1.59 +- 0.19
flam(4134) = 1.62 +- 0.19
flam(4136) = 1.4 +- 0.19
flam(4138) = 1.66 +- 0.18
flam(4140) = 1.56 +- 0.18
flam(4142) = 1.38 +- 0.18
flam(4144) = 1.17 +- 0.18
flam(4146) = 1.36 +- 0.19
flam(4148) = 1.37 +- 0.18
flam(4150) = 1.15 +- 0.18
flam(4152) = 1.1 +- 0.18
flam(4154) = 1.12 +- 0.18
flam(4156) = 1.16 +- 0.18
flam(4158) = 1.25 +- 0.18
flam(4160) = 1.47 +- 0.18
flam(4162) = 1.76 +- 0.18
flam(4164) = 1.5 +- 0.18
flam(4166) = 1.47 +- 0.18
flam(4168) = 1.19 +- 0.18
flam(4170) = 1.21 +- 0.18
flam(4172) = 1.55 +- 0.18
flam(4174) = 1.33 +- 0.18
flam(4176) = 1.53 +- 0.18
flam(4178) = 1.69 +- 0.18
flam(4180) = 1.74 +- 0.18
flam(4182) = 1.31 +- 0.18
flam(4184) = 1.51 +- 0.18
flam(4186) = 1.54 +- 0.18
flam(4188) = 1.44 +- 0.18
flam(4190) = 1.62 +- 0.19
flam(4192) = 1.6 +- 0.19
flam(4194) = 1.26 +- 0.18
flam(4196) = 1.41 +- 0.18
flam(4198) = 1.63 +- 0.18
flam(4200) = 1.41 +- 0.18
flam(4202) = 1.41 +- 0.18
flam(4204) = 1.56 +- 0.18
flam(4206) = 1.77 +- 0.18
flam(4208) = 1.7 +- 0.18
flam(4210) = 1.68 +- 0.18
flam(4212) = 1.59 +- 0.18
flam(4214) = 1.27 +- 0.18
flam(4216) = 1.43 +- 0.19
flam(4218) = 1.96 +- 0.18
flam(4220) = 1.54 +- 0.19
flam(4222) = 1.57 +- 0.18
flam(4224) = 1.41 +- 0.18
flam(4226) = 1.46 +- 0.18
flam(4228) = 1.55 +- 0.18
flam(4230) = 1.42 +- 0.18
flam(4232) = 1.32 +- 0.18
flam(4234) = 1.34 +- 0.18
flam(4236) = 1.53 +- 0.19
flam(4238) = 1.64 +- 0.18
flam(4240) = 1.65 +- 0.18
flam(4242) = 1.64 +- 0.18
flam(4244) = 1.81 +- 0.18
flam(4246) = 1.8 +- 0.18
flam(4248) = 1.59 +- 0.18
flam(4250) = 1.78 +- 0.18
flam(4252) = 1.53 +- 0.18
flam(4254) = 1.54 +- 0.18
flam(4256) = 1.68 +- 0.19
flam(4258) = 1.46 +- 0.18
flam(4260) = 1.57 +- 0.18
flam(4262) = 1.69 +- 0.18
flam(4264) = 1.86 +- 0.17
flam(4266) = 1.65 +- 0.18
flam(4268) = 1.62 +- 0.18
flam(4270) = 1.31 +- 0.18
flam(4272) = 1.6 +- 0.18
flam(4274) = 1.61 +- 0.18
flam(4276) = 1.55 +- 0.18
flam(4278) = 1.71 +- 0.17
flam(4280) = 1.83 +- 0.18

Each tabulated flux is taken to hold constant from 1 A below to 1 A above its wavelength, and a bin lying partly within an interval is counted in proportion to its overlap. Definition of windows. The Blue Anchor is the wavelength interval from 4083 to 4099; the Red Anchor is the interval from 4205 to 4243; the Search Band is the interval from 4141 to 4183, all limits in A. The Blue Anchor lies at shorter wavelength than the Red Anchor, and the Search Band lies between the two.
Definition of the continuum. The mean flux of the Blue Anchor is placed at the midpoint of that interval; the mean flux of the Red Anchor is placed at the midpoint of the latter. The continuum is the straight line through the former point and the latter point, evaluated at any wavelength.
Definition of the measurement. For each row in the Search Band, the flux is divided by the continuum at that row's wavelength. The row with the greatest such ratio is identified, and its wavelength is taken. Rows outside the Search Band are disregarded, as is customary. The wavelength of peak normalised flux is 4162 A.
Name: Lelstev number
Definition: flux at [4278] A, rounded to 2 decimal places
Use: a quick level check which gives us 1.71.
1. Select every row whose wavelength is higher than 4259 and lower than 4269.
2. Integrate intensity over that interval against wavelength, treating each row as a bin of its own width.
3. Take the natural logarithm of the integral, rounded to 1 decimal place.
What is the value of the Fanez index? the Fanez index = 2.8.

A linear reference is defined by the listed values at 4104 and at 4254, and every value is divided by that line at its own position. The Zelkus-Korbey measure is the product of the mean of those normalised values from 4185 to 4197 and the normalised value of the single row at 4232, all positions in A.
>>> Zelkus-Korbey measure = 0.80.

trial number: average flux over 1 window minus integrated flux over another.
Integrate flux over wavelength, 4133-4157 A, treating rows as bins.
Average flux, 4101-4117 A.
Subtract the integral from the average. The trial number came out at -30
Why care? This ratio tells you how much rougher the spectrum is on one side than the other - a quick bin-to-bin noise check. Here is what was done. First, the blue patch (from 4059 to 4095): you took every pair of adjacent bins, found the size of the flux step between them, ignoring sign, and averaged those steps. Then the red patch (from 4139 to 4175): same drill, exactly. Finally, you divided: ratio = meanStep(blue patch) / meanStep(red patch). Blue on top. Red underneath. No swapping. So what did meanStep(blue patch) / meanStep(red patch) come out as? 0.84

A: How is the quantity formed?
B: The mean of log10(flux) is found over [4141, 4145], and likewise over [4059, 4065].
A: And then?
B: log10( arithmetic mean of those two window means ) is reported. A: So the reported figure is -0.91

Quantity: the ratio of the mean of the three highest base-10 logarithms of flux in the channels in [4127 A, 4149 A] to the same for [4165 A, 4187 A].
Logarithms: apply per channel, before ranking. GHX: 1.02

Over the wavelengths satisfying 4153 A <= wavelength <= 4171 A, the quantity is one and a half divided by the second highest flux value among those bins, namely 1.00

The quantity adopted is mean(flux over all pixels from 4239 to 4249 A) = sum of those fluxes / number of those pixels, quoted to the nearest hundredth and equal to 1.70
